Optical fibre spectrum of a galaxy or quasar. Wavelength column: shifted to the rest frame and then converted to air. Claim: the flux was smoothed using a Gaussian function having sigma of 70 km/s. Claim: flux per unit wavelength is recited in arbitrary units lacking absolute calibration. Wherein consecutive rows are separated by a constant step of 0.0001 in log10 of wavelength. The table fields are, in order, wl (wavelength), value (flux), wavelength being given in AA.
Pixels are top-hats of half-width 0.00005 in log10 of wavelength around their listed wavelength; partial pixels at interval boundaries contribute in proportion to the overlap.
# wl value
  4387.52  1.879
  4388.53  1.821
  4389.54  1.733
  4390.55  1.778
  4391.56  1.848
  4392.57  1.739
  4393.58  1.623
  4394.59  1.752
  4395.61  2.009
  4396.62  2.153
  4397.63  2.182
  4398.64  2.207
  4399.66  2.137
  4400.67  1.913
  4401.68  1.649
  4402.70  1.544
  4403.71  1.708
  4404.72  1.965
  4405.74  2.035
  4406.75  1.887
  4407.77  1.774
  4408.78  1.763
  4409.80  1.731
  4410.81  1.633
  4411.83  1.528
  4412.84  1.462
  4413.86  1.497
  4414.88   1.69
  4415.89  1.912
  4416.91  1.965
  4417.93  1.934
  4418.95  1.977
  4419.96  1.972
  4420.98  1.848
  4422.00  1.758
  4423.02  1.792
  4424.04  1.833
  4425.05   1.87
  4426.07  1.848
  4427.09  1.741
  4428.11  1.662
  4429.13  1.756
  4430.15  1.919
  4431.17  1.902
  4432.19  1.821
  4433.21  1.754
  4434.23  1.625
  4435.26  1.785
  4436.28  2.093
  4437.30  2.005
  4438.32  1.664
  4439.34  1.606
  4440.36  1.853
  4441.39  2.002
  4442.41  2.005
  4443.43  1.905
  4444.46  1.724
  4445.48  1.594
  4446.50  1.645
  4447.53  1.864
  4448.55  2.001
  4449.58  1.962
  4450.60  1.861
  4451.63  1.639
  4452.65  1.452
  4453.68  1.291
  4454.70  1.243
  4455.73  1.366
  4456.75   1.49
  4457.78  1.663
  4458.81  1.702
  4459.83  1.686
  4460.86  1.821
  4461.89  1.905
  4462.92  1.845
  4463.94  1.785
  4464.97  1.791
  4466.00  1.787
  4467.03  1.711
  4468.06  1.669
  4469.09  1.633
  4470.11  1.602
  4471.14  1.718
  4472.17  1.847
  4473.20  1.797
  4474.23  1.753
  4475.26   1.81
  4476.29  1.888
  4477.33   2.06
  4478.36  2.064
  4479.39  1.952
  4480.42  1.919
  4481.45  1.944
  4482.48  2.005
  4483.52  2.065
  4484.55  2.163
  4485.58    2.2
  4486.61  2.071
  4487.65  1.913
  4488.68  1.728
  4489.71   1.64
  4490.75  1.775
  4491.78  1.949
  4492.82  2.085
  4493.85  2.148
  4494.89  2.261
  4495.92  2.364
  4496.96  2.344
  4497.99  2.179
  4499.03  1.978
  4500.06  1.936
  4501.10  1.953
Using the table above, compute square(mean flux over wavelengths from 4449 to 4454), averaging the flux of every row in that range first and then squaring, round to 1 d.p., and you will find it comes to 2.7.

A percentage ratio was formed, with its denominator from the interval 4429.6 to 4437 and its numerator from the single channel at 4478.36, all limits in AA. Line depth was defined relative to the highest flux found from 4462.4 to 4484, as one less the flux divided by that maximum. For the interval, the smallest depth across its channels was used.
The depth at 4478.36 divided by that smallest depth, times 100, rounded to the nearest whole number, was -4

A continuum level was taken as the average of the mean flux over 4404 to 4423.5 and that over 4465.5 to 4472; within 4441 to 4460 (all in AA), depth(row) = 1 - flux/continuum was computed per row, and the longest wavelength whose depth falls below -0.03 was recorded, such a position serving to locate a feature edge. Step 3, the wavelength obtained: 4450.60 AA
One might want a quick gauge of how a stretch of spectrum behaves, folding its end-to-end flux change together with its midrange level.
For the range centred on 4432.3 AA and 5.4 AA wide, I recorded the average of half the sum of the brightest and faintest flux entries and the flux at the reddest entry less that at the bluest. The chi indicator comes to 0.74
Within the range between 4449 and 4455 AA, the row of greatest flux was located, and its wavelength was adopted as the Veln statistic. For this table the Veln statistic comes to 4449.58 AA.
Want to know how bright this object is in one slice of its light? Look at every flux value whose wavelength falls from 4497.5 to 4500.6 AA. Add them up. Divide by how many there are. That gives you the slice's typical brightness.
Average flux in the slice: 2.03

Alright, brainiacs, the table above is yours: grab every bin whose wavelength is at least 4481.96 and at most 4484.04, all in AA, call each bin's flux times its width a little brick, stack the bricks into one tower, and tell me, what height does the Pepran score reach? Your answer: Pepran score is 4.2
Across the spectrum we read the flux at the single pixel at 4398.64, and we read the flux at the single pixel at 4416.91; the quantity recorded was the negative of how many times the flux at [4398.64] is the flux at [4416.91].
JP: -1.12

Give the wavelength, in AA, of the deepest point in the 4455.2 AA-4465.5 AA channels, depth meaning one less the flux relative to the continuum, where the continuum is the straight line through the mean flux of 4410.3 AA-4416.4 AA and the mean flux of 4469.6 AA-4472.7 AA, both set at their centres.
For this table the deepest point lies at 4455.73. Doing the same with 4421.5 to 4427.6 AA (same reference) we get 4427.09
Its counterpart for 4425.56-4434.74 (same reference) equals 4434.23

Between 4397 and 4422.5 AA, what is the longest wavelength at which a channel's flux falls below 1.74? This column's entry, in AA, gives 4414.88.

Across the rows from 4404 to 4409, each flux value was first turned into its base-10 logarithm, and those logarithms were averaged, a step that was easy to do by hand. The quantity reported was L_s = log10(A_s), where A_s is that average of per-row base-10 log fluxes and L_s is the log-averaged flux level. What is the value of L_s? -0.56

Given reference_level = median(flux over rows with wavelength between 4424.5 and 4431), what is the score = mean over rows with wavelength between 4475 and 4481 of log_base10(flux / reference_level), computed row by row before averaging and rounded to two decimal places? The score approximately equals 0.03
